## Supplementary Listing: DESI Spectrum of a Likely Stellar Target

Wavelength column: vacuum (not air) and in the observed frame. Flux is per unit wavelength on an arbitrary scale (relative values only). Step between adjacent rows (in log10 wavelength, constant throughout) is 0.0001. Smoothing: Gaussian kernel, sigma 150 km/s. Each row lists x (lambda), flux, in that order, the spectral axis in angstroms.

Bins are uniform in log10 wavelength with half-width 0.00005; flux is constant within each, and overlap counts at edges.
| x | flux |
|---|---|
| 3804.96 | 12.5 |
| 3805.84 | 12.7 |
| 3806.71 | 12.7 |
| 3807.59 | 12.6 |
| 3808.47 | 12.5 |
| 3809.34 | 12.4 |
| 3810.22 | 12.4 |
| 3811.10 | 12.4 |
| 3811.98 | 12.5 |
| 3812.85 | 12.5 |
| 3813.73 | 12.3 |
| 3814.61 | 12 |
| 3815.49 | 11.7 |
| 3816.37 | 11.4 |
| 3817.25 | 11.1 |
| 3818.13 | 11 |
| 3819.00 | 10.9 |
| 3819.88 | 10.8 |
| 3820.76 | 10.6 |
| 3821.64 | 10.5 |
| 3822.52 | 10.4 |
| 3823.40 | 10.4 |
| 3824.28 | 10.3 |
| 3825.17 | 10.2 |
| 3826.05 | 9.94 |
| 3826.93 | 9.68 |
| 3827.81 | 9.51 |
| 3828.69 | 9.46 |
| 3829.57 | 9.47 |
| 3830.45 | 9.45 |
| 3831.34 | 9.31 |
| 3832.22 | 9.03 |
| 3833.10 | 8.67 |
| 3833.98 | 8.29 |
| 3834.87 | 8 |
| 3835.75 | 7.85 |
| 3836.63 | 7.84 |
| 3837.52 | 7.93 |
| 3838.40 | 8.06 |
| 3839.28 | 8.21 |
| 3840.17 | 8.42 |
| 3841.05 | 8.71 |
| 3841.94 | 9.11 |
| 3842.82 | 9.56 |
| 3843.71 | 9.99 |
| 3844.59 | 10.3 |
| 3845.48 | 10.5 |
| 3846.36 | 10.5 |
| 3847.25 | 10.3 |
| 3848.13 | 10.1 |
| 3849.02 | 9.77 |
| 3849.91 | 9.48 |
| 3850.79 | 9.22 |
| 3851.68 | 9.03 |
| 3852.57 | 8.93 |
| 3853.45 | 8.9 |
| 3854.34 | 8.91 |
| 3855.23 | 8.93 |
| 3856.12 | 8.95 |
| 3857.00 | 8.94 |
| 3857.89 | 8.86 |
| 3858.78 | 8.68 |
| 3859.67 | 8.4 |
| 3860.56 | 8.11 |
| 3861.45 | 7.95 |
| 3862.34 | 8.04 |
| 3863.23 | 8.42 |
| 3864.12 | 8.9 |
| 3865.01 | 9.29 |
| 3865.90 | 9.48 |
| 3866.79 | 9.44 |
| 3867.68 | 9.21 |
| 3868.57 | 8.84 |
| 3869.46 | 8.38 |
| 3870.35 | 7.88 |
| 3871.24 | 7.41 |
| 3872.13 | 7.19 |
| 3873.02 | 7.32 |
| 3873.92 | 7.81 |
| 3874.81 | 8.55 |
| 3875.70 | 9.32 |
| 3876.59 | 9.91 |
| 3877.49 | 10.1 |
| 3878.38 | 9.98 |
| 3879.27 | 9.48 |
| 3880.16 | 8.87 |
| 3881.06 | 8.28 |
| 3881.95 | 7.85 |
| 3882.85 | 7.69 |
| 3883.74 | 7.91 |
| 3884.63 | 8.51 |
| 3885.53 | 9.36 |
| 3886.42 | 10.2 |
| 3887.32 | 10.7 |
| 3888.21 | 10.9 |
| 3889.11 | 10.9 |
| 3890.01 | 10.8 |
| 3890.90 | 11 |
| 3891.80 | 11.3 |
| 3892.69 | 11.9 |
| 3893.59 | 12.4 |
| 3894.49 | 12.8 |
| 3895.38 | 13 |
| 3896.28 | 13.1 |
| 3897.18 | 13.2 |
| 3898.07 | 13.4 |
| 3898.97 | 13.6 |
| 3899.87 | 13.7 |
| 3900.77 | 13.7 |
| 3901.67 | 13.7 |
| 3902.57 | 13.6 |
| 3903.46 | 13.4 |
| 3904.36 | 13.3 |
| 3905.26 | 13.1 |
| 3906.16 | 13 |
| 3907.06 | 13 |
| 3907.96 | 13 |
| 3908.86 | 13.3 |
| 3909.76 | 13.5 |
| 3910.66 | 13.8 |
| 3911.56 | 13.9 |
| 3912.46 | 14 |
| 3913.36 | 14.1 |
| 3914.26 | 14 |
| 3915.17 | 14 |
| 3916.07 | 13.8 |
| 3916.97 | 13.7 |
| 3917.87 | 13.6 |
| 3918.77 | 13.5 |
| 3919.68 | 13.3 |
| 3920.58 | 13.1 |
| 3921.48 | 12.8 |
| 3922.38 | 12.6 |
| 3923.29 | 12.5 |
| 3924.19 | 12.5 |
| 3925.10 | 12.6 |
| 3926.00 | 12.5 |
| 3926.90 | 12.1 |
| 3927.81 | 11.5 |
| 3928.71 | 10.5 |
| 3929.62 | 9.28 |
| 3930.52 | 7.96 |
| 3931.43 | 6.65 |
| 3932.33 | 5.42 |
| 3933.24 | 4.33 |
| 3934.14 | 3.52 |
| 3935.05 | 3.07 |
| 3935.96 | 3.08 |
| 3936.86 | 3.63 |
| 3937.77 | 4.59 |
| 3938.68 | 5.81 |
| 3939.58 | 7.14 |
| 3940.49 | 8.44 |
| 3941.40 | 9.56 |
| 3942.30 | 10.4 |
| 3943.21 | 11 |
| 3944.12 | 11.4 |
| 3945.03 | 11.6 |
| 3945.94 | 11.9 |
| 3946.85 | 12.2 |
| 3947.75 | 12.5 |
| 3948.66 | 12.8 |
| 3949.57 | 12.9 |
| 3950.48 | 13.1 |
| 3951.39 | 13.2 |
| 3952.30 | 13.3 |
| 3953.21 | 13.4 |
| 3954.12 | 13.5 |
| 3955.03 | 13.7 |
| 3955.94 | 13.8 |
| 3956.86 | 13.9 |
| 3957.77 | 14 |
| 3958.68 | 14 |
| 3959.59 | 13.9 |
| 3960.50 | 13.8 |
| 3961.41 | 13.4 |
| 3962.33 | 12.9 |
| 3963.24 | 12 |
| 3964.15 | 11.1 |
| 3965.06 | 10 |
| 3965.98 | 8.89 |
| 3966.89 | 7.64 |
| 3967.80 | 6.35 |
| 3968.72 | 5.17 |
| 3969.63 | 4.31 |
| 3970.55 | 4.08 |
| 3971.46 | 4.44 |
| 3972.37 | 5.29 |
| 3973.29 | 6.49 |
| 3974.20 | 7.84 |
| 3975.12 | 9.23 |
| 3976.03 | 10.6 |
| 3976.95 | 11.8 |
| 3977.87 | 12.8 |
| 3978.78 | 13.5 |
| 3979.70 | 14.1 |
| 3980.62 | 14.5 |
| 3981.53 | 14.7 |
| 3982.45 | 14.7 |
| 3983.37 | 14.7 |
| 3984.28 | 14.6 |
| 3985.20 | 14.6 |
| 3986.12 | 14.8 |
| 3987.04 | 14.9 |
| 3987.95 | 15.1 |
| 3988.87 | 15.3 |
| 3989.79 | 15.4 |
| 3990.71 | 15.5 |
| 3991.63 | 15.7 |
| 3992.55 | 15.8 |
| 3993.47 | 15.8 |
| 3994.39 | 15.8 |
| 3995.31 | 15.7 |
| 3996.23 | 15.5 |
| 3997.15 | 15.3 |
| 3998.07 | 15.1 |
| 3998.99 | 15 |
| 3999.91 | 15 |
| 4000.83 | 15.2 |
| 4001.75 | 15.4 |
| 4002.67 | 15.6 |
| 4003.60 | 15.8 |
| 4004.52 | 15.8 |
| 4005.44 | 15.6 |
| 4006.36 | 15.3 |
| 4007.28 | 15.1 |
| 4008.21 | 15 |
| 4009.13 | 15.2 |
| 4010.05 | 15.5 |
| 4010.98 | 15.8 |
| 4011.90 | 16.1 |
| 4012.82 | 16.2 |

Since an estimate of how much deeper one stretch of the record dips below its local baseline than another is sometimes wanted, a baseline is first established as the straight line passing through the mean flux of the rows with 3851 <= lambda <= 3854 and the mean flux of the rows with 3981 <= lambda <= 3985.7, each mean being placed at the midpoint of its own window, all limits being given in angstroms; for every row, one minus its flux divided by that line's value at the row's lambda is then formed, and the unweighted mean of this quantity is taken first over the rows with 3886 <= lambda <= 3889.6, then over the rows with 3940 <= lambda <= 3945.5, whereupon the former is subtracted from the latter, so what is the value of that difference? 0.2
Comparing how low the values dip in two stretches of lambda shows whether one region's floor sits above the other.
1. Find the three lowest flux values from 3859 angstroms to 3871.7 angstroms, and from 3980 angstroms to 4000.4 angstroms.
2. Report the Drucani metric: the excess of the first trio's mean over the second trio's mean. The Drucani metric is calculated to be -7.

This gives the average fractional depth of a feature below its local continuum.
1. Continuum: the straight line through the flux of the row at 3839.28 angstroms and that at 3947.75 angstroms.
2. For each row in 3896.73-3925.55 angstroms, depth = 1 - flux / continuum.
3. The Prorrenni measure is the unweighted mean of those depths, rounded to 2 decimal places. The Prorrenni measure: -0.21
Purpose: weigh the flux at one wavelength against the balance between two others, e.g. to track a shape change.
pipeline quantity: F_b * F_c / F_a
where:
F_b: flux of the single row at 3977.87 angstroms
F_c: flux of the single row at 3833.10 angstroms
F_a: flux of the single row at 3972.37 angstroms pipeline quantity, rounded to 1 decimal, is 21.0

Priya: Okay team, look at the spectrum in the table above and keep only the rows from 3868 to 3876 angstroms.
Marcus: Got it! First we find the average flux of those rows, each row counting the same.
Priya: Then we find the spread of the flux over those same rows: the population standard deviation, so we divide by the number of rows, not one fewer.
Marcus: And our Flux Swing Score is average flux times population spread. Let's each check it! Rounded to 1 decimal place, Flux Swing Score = 5.6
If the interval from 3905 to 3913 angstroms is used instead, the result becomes 5.2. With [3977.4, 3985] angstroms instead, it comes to 9.3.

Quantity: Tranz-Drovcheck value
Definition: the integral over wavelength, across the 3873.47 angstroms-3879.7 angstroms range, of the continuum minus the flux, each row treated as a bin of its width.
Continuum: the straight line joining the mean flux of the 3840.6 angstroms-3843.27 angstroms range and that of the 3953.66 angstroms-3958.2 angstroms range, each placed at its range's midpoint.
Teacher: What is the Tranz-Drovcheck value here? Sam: 8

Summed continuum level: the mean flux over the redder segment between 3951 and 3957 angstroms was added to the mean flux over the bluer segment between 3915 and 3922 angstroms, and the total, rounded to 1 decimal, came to 27.0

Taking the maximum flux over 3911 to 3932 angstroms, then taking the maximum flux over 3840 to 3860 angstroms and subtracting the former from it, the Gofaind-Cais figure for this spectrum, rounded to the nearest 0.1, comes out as -3.6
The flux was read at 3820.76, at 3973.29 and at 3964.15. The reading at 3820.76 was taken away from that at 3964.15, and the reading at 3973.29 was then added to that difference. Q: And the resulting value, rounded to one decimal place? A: 7.0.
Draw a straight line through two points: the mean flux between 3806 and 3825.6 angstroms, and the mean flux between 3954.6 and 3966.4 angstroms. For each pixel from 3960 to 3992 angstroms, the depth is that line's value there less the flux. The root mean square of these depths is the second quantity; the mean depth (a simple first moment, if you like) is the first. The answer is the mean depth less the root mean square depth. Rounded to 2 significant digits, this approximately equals -2.6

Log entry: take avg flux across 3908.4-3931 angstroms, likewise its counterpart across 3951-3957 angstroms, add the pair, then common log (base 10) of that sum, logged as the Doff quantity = 1.42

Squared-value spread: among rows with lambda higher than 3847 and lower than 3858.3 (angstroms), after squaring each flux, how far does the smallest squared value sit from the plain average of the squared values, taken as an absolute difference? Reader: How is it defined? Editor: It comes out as 7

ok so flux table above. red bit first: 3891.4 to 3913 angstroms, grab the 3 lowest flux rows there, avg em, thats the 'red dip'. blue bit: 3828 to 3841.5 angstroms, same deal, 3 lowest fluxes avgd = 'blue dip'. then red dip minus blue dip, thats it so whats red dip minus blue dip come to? 4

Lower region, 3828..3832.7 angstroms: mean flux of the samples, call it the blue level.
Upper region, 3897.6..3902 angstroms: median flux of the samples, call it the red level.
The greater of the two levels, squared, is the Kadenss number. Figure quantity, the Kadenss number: 188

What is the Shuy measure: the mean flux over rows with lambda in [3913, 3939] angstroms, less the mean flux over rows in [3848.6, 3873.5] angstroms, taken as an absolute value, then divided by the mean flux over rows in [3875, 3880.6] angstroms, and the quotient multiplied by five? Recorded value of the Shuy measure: 0.69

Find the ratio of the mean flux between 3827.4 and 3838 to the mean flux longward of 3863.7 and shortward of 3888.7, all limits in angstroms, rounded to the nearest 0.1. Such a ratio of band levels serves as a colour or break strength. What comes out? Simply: 1.0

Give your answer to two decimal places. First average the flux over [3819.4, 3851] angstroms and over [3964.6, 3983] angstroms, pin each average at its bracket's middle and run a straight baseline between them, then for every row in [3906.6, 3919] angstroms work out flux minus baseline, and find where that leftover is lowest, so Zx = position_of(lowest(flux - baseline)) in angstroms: 3907.06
